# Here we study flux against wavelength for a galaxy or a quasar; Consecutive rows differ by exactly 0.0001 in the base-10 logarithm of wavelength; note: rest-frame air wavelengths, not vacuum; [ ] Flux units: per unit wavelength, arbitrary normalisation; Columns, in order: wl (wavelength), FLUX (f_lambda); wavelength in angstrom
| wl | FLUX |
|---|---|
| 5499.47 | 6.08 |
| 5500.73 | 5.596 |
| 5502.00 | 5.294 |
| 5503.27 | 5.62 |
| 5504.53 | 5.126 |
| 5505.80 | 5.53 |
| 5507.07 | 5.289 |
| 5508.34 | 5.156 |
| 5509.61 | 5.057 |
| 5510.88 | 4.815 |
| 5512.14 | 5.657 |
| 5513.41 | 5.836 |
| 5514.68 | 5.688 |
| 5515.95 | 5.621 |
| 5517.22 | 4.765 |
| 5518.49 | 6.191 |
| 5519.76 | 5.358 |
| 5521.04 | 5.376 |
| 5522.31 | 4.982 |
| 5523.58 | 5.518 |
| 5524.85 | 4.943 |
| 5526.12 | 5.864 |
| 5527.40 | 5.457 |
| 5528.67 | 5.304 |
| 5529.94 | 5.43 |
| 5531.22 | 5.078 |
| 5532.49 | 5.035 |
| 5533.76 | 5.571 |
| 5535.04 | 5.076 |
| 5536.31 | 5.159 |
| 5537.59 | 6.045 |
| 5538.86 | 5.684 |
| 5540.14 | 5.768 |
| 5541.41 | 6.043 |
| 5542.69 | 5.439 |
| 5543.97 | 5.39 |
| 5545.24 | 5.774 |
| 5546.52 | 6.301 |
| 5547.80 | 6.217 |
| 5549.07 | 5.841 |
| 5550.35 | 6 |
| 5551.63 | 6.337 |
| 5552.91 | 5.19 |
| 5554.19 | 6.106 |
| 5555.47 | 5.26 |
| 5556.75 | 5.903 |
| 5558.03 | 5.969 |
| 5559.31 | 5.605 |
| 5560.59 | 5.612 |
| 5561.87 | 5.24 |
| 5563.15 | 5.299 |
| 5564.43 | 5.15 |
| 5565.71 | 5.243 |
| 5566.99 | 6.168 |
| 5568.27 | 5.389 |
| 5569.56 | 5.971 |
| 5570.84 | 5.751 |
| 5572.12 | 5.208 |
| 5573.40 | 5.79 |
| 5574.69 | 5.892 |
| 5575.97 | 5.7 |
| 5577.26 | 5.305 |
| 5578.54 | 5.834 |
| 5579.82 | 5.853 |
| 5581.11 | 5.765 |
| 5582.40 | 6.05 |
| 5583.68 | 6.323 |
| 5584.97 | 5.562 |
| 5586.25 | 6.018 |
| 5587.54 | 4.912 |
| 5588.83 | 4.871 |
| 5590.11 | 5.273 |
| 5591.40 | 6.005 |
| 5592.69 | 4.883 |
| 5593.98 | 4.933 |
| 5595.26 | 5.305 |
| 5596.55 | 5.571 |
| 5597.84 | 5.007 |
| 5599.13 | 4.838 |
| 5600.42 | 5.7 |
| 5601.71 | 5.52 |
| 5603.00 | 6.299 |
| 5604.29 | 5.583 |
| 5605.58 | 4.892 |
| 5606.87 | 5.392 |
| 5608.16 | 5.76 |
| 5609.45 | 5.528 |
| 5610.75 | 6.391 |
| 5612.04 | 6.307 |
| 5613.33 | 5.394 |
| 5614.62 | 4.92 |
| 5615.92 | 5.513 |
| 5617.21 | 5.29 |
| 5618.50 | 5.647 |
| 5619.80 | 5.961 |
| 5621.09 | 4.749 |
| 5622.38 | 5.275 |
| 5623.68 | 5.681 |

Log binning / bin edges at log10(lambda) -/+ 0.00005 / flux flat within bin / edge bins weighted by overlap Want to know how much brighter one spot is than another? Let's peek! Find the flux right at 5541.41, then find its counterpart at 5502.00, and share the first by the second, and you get 1.14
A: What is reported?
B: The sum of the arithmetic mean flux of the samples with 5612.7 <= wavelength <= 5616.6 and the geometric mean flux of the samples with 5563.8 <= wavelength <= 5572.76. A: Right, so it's 10.8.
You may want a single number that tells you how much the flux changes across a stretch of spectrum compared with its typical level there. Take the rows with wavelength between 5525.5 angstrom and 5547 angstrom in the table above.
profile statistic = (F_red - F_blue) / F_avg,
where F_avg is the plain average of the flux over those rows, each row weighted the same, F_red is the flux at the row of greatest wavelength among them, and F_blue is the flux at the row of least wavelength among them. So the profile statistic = 0.08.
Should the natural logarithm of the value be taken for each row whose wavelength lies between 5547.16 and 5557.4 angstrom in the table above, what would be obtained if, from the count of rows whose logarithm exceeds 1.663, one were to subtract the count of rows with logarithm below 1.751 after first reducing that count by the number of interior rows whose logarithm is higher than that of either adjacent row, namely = 6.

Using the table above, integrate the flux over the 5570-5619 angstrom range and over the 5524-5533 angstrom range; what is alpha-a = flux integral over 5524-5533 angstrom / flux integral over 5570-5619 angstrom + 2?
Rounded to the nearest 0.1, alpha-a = 2.2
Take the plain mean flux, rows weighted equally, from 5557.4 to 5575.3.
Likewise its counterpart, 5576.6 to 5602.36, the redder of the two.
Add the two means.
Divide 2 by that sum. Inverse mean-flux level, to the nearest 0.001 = 0.181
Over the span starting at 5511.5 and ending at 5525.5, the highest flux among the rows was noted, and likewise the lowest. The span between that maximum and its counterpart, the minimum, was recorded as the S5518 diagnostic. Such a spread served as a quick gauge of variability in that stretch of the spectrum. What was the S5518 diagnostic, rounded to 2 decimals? 1.43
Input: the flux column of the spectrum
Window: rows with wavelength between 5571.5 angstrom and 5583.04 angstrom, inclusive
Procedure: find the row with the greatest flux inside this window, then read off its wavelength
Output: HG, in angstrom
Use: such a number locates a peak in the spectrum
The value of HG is 5582.40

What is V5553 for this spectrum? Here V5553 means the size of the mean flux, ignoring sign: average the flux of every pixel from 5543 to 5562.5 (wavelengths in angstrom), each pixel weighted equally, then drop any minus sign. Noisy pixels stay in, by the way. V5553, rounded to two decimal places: 5.78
